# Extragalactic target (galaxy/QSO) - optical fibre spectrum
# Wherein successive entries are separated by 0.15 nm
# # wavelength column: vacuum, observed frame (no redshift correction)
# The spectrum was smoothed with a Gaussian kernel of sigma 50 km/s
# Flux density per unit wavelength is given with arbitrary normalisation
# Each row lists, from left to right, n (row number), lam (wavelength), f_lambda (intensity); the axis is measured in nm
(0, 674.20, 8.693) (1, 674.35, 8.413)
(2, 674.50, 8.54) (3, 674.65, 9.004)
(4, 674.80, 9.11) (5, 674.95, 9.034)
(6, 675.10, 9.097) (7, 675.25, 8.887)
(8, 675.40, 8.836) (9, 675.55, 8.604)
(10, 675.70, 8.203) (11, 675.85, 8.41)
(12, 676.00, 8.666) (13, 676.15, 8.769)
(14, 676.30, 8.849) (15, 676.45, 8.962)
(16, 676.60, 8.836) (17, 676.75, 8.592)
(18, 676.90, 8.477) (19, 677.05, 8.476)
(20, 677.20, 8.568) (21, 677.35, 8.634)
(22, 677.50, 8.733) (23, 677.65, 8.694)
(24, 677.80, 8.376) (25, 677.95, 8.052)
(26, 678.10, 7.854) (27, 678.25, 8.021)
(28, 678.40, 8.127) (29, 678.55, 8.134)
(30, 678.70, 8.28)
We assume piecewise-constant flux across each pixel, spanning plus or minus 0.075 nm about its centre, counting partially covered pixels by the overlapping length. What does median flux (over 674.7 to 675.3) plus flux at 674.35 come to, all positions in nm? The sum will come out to 17.5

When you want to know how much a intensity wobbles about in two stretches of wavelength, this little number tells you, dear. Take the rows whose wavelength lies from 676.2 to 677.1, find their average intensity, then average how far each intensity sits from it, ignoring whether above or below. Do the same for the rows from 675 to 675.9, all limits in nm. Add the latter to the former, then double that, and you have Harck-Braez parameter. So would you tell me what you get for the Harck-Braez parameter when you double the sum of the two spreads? 0.90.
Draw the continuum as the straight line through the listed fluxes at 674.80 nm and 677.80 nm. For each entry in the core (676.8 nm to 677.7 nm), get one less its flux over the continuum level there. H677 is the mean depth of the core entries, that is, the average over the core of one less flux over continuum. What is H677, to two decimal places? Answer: -0.01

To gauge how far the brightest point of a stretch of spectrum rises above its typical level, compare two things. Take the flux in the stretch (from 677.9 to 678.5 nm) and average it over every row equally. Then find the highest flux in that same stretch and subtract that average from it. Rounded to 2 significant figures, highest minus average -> 0.11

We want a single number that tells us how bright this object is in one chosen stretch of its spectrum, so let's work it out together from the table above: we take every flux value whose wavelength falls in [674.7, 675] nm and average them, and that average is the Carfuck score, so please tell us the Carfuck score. 9.07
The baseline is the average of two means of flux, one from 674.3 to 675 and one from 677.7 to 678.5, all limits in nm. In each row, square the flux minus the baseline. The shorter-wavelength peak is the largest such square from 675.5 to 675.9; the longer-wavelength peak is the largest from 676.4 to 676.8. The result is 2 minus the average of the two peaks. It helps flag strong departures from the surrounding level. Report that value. 1.84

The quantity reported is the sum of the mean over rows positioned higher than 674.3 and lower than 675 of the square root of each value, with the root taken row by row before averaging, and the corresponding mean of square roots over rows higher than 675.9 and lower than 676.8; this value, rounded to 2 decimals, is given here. 5.93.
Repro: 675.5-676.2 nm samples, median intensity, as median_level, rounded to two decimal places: 8.60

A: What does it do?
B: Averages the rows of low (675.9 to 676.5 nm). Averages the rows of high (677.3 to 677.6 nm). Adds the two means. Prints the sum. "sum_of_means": 17.5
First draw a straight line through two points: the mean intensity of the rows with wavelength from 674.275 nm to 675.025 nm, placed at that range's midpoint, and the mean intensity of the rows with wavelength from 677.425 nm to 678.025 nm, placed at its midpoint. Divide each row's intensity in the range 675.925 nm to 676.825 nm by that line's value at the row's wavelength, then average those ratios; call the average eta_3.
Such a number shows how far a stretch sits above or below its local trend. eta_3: 1.02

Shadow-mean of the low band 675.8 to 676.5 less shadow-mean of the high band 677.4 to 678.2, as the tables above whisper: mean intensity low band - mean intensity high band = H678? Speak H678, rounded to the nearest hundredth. 0.39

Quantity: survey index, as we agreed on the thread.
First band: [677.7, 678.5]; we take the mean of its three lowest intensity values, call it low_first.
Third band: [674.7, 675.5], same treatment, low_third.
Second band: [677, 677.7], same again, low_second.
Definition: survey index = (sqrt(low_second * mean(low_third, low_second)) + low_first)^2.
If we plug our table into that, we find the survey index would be 276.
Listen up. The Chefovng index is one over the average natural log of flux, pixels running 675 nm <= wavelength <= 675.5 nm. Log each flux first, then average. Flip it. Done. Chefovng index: 0.457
